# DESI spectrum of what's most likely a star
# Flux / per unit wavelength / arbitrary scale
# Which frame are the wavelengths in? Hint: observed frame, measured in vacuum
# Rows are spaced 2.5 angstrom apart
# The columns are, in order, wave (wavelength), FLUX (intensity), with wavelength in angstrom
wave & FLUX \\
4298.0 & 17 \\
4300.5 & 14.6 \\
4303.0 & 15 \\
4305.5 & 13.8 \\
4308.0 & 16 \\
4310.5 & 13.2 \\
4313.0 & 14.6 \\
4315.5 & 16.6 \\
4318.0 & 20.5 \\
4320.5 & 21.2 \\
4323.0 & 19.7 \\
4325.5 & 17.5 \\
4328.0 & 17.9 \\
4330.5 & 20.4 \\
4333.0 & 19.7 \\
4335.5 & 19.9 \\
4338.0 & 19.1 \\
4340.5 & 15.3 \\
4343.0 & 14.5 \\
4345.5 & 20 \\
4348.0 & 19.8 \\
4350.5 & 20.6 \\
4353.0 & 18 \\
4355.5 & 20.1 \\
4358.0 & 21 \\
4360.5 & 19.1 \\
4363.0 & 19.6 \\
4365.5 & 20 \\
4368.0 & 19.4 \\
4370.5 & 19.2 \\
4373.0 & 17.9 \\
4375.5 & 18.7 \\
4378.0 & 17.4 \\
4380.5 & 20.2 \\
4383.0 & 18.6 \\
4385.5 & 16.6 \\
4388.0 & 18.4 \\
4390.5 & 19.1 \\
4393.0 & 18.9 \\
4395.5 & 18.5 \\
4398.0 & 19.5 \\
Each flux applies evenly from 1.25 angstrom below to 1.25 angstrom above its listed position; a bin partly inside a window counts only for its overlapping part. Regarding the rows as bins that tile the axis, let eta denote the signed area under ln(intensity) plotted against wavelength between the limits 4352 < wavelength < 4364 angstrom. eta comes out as 36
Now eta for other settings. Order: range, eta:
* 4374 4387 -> 38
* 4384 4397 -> 38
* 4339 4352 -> 37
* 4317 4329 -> 36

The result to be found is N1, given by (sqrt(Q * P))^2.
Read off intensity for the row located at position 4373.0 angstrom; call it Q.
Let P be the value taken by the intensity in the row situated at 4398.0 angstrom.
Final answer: 349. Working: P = 19.5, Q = 17.9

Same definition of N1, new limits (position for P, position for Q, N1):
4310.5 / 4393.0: 249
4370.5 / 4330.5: 392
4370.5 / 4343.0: 278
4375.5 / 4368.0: 363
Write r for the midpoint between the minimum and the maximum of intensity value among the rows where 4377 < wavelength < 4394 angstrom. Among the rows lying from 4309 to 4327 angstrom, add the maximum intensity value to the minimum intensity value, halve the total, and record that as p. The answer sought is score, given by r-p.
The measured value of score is 1.2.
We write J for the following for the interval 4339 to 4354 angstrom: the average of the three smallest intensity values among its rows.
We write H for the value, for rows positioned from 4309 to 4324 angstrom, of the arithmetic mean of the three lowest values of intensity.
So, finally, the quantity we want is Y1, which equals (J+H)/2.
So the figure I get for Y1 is 15.4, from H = 14.8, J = 16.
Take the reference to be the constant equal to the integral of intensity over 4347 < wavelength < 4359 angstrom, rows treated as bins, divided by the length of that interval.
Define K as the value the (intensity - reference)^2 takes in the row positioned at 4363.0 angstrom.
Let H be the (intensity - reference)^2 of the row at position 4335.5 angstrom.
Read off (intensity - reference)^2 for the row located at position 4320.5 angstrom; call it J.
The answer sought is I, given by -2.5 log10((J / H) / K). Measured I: -12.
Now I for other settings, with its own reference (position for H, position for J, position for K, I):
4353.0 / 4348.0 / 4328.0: 8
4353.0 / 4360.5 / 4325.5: 4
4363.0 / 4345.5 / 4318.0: 1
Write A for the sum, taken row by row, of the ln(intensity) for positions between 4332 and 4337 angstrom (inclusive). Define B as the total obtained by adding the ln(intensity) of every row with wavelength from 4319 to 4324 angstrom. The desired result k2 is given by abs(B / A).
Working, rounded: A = 6.0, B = 6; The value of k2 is 1.01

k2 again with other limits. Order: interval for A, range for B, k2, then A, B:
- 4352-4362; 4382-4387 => 0.48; 11.9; 6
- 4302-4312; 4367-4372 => 0.55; 10.7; 6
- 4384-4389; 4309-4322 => 2.47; 5.7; 14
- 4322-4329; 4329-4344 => 1.99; 8.7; 17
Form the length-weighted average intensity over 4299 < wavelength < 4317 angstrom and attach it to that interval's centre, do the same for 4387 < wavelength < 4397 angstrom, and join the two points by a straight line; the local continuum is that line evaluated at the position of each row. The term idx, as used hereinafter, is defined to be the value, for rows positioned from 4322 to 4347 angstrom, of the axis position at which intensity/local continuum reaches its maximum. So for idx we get 4330.5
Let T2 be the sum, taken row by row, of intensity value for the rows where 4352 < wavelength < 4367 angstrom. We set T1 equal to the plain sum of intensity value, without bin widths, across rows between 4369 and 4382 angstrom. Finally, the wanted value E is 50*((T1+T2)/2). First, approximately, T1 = 93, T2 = 118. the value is 5280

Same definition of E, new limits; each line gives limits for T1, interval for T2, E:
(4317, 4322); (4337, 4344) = 2265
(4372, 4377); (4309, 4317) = 2025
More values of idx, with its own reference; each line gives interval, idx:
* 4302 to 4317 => 4315.5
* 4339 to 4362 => 4350.5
